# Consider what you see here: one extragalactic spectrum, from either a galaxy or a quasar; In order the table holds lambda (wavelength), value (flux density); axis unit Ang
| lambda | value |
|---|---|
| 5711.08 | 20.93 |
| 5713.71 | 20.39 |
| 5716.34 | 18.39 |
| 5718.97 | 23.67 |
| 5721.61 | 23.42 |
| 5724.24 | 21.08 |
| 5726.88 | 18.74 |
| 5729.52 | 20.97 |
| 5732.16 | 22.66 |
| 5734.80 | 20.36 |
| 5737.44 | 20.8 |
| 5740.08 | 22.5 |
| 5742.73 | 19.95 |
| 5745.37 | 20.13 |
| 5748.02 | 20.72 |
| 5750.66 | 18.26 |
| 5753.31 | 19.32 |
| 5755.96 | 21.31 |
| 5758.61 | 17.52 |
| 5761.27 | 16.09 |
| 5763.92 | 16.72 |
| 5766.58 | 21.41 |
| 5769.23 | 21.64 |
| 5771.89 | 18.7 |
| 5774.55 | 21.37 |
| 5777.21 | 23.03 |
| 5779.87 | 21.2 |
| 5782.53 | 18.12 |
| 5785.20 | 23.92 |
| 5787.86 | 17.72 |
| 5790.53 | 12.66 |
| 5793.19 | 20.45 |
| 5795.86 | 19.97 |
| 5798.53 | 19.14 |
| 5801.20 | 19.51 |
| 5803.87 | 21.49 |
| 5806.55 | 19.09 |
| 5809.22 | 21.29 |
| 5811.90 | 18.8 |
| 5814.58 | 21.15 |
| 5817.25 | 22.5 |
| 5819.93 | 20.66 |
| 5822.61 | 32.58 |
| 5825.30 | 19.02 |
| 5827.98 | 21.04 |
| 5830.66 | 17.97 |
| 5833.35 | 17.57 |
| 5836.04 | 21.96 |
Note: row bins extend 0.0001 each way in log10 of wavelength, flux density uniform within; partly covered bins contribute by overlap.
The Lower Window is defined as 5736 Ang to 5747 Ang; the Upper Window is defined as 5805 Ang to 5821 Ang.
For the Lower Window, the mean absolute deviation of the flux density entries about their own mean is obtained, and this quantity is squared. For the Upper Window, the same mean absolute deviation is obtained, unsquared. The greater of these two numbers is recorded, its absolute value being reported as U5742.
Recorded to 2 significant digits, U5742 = 1.1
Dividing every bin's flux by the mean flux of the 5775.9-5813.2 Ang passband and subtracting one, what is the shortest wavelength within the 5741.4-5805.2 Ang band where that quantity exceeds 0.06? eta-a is 5755.96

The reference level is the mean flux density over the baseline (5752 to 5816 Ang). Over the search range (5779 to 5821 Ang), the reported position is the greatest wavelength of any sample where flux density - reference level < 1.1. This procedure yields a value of 5819.93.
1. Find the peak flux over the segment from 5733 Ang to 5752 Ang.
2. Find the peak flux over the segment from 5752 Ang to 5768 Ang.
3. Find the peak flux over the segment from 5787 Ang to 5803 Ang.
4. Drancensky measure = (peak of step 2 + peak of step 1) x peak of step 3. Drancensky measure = 898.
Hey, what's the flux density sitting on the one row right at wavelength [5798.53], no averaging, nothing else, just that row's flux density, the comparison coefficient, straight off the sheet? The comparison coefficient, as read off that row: 19.14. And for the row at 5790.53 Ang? 12.66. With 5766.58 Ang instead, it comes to 21.41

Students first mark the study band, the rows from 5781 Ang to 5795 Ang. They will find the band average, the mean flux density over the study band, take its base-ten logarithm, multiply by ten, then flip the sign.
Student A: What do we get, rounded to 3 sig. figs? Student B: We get -12.7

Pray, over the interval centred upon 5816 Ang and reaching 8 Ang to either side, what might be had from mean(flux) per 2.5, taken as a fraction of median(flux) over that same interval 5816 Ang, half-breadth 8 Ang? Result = 0.430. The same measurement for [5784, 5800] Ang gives 0.388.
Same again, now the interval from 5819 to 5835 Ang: 0.433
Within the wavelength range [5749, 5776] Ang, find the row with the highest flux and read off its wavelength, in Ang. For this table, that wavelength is 5769.23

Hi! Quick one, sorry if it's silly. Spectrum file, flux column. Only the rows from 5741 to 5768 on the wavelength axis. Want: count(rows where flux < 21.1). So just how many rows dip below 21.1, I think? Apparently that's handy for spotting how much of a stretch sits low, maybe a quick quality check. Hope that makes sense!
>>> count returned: 8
